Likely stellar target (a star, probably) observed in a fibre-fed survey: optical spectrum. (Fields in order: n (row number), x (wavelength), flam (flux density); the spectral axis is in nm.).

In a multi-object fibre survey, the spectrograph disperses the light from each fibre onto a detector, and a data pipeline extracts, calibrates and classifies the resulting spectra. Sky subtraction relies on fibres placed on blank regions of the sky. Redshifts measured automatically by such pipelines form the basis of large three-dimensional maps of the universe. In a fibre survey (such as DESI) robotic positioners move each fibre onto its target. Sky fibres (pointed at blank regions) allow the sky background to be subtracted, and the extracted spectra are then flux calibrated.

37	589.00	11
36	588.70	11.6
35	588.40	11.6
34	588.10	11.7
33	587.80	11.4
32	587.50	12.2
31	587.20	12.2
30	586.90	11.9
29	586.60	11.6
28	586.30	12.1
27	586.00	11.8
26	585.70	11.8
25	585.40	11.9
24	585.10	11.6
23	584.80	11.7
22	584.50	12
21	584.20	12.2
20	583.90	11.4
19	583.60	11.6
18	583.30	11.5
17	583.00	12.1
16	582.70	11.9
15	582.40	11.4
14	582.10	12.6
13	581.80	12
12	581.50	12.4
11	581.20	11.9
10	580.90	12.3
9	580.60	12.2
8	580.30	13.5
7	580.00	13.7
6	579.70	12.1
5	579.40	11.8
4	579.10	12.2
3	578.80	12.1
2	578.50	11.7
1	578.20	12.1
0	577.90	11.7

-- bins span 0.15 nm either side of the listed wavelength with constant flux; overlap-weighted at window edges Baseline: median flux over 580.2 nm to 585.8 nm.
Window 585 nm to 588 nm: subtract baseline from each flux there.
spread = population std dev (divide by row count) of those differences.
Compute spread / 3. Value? 0.08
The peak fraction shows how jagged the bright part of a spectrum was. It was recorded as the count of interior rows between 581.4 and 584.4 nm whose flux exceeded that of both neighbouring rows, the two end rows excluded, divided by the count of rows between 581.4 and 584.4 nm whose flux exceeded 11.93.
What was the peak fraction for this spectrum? 0.6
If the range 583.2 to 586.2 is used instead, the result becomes 1.5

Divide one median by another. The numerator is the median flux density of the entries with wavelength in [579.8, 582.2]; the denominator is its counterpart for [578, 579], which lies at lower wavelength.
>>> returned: 1.02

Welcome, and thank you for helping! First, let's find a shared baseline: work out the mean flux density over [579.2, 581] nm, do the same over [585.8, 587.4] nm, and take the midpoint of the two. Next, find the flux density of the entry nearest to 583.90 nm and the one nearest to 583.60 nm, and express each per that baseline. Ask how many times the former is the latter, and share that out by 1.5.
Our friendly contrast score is 0.66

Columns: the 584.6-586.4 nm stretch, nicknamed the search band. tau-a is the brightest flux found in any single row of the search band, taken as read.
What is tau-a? 12.1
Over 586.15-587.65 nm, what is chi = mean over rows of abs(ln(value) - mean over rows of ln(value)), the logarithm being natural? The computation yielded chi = 0.017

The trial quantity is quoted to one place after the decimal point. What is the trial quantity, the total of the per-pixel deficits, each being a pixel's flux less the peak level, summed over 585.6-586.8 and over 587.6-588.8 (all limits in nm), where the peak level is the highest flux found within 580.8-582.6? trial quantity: -7.2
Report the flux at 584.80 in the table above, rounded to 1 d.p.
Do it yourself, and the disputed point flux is 11.7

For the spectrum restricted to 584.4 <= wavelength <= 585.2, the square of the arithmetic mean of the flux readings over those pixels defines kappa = 138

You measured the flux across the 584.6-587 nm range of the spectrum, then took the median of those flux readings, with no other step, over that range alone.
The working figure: 11.80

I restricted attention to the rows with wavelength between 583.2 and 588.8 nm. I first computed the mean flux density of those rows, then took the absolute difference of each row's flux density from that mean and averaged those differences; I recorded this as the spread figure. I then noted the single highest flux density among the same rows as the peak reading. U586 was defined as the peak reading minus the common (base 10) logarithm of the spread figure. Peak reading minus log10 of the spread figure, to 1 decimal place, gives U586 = 12.9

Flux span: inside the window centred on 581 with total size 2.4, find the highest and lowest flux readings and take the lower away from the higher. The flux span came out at 1.80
